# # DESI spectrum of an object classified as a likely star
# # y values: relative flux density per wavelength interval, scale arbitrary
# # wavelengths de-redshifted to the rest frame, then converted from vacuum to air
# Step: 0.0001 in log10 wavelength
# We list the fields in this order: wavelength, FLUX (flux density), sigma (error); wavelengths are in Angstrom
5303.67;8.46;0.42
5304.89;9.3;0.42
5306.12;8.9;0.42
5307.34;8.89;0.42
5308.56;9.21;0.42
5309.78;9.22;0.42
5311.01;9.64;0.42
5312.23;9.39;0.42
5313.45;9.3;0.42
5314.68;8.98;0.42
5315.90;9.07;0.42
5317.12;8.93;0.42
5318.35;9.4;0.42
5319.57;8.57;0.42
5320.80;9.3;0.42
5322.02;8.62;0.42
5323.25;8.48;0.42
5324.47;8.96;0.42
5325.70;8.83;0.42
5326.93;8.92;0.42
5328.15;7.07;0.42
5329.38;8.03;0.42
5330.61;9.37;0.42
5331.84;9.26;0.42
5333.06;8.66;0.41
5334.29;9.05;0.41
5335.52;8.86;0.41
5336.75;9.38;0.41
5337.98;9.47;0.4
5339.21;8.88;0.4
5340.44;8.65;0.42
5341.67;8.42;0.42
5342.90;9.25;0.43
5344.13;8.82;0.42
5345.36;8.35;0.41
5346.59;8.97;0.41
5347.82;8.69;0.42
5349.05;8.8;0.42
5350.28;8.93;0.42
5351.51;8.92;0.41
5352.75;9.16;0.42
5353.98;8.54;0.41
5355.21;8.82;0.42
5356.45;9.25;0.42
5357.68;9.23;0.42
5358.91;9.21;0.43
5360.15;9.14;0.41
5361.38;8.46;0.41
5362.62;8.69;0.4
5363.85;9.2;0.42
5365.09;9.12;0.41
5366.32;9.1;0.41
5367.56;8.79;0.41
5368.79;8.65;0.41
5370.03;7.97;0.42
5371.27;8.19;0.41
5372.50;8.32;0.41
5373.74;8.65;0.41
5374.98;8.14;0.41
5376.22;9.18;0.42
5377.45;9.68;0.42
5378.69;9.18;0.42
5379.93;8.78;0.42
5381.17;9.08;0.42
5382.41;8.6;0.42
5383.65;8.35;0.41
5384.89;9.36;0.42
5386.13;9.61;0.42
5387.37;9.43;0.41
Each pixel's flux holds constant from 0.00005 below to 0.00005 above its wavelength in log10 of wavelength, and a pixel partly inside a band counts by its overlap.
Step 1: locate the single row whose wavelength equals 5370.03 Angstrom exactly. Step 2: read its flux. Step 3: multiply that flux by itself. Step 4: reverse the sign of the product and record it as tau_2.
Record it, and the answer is -64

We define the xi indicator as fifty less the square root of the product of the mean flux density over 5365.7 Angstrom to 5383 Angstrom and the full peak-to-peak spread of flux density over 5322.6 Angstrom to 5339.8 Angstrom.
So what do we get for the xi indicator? 45.4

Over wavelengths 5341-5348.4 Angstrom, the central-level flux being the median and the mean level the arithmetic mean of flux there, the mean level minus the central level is 0.00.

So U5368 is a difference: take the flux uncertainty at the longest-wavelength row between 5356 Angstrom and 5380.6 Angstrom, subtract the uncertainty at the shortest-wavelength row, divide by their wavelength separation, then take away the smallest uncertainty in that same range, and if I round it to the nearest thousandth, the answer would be -0.400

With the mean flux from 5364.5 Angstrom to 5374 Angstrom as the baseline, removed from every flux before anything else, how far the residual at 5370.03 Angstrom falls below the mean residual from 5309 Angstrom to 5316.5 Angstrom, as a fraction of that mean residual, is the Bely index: 1.9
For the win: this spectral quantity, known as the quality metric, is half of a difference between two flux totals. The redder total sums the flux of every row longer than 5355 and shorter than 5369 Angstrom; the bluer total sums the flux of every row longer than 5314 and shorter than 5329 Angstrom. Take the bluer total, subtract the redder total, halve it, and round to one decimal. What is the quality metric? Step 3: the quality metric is -1.3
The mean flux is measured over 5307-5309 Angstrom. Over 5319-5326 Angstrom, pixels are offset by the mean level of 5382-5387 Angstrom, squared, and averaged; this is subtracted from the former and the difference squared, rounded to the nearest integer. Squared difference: 80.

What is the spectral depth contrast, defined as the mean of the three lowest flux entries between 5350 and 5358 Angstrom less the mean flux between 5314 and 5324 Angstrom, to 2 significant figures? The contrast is -0.16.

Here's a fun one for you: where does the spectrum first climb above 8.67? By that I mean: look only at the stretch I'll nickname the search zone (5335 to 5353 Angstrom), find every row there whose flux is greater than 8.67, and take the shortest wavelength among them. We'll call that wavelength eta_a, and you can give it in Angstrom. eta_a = 5335.52 Angstrom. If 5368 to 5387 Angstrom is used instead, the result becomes 5376.22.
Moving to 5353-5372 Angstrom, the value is 5355.21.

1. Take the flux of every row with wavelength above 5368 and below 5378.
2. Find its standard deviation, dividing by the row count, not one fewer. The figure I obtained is 0.54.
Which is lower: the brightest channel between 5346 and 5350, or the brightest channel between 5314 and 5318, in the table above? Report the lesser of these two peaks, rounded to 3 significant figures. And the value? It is 8.97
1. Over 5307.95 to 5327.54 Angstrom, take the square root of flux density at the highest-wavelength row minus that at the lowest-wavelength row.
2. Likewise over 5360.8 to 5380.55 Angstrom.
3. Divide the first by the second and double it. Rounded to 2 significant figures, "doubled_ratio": -1.8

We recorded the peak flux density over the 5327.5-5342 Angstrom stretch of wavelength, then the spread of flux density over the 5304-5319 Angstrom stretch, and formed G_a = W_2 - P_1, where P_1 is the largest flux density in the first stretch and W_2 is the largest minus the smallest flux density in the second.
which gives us -8.72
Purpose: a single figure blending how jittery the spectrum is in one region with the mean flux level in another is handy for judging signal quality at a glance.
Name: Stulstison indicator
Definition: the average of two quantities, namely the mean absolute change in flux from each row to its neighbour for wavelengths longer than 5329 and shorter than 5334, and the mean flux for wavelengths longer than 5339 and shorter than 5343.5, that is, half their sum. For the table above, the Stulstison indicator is 4.74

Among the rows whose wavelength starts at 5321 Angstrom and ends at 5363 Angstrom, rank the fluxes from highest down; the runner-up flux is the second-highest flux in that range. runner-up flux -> 9.38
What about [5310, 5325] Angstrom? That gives 9.4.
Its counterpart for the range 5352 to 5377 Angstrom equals 9.23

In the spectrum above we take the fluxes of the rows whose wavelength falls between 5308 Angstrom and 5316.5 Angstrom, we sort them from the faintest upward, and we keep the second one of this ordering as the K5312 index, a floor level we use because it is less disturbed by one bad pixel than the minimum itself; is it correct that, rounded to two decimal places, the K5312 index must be 9.07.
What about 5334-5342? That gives 8.65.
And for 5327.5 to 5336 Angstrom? 8.03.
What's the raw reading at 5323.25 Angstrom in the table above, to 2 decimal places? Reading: 8.48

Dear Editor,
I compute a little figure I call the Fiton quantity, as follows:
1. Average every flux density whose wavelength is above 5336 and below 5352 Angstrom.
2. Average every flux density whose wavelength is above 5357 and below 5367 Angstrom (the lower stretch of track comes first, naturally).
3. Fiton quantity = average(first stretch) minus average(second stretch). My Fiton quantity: -0.13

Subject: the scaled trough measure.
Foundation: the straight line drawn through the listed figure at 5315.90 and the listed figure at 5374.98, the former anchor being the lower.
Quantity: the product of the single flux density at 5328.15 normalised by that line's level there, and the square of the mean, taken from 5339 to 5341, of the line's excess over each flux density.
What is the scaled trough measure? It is 0.00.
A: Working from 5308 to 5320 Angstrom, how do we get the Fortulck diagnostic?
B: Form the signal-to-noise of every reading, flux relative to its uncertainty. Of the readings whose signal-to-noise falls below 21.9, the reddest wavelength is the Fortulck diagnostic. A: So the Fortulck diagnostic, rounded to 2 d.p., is 5319.57 Angstrom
